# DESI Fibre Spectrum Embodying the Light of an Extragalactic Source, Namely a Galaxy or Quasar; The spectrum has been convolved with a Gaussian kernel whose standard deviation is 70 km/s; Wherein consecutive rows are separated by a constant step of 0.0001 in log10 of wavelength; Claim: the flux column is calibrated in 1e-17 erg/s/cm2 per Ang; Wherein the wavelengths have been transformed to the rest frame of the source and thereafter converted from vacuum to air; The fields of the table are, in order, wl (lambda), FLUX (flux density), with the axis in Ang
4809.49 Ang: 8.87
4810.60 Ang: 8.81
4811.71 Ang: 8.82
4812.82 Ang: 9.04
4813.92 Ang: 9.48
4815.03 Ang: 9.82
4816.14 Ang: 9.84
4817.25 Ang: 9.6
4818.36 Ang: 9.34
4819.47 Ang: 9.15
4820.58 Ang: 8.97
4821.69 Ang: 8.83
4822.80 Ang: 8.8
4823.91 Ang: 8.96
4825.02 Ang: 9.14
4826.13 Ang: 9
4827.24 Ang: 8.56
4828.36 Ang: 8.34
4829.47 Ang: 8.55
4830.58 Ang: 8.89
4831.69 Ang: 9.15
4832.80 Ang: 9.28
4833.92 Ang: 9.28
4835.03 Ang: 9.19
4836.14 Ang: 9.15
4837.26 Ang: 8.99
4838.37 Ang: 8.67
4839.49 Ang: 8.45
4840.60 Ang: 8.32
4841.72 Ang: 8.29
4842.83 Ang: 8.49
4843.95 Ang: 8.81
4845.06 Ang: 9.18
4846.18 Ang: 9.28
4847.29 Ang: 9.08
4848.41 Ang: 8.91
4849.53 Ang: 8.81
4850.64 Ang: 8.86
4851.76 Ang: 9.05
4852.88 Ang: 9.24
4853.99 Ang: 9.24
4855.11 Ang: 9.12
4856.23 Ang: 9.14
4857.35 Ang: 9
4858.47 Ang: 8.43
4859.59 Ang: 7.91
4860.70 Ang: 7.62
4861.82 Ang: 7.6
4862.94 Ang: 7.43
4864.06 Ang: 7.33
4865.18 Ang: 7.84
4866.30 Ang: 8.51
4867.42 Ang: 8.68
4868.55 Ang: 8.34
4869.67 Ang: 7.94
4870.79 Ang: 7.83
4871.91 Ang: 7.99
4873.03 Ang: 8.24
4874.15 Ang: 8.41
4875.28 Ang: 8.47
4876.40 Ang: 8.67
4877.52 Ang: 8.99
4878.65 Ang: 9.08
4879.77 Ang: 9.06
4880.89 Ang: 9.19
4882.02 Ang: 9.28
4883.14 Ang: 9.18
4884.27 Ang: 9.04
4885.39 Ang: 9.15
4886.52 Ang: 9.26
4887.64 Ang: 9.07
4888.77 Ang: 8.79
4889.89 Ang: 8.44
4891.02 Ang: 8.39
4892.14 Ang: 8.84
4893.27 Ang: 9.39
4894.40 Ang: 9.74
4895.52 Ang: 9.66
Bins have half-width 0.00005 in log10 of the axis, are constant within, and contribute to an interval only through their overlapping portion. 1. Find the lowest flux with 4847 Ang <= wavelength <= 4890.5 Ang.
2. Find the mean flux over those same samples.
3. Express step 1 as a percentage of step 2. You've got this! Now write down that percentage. 85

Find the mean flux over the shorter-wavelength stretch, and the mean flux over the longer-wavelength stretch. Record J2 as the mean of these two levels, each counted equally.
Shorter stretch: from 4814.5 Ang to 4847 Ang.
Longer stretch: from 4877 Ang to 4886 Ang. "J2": 9.05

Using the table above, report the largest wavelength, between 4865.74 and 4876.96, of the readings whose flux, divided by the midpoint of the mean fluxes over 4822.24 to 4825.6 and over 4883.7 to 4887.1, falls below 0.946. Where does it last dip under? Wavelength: 4875.28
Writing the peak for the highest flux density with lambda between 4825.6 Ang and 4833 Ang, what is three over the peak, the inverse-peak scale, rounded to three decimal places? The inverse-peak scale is 0.323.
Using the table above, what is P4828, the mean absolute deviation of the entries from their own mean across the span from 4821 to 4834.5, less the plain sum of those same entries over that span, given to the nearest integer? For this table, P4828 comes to -107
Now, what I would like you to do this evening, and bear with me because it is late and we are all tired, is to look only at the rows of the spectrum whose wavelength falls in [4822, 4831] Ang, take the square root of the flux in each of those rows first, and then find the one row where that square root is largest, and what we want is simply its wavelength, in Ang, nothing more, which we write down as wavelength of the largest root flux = 4825.02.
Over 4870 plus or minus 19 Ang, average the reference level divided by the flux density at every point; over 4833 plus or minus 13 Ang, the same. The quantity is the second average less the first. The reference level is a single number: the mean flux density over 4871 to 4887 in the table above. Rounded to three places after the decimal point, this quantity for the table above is -0.033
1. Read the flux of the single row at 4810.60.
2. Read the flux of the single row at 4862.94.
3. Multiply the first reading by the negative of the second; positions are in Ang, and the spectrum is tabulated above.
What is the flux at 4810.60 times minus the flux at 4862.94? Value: -65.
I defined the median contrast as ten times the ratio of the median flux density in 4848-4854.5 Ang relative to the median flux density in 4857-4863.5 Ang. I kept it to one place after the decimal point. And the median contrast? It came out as 11.6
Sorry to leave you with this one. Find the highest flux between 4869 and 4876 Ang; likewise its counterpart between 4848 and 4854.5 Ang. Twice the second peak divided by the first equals 2.18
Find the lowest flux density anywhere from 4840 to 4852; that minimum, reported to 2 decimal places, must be 8.29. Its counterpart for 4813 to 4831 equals 8.34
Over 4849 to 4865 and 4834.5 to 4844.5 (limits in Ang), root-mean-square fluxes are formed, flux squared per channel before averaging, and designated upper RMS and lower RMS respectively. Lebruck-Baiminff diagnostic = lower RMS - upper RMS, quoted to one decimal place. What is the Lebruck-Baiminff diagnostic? 0.2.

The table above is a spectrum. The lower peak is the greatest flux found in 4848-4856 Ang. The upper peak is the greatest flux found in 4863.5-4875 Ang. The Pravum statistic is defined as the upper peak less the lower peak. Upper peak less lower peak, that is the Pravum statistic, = -0.56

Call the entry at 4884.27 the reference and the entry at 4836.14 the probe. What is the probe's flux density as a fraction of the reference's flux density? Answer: 1.01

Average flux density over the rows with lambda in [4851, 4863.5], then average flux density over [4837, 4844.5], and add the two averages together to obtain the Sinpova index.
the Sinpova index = 17.1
